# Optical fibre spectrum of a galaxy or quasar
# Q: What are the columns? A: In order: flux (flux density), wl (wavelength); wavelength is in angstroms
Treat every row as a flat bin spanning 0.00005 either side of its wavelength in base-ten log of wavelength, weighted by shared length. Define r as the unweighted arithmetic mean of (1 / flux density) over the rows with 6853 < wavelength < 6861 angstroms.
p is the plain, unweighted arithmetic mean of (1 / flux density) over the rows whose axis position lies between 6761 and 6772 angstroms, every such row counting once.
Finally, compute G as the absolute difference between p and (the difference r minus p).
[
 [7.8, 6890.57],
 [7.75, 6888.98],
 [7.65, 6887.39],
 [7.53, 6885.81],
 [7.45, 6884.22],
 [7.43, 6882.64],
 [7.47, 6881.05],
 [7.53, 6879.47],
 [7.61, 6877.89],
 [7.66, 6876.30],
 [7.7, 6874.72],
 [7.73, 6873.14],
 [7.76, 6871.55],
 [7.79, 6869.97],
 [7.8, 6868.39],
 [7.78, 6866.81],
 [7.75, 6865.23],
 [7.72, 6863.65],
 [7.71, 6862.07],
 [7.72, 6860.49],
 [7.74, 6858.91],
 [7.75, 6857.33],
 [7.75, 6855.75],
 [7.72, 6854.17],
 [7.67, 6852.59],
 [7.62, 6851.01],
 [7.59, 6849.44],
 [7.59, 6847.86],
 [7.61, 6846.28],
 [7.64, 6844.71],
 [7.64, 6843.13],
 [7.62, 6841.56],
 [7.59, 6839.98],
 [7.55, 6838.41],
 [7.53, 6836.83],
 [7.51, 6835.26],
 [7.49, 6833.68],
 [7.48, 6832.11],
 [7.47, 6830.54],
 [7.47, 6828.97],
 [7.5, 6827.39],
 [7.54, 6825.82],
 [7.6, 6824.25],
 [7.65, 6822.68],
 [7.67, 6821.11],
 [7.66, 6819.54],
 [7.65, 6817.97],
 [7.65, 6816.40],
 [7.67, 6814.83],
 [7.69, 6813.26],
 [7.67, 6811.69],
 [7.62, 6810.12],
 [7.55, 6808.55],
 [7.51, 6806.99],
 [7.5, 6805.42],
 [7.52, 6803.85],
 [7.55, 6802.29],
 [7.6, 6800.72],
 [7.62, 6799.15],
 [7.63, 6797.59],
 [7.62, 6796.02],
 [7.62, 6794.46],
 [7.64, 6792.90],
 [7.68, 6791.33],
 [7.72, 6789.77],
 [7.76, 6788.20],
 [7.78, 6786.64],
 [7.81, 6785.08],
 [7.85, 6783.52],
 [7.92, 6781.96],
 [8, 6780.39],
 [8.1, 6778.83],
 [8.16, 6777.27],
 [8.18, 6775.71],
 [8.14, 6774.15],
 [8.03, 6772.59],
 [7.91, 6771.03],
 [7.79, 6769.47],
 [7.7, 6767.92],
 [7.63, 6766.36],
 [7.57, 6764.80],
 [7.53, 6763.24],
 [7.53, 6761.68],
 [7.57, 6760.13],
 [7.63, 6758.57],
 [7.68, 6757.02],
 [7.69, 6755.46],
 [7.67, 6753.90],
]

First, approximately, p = 0.1305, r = 0.1293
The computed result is 0.132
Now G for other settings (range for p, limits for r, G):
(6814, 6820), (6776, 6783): 0.137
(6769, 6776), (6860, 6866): 0.120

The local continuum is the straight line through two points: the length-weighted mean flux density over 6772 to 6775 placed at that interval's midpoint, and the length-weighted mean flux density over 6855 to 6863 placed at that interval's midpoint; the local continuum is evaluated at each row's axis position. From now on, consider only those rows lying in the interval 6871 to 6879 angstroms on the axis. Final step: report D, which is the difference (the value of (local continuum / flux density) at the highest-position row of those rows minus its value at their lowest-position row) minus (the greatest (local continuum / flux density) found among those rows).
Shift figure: -0.99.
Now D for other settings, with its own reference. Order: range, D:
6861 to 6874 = -1.01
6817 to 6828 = -1.03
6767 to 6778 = -1.12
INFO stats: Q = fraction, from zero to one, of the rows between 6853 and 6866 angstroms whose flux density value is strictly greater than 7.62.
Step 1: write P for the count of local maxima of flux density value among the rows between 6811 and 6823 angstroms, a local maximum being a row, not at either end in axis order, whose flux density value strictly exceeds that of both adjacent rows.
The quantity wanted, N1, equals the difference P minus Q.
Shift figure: 1.0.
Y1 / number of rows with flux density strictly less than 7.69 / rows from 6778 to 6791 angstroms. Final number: 0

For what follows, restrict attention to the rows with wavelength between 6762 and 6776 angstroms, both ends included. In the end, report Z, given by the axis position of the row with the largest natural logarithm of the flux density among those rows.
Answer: 6775.71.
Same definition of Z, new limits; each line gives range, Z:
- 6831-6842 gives 6841.56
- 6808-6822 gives 6813.26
